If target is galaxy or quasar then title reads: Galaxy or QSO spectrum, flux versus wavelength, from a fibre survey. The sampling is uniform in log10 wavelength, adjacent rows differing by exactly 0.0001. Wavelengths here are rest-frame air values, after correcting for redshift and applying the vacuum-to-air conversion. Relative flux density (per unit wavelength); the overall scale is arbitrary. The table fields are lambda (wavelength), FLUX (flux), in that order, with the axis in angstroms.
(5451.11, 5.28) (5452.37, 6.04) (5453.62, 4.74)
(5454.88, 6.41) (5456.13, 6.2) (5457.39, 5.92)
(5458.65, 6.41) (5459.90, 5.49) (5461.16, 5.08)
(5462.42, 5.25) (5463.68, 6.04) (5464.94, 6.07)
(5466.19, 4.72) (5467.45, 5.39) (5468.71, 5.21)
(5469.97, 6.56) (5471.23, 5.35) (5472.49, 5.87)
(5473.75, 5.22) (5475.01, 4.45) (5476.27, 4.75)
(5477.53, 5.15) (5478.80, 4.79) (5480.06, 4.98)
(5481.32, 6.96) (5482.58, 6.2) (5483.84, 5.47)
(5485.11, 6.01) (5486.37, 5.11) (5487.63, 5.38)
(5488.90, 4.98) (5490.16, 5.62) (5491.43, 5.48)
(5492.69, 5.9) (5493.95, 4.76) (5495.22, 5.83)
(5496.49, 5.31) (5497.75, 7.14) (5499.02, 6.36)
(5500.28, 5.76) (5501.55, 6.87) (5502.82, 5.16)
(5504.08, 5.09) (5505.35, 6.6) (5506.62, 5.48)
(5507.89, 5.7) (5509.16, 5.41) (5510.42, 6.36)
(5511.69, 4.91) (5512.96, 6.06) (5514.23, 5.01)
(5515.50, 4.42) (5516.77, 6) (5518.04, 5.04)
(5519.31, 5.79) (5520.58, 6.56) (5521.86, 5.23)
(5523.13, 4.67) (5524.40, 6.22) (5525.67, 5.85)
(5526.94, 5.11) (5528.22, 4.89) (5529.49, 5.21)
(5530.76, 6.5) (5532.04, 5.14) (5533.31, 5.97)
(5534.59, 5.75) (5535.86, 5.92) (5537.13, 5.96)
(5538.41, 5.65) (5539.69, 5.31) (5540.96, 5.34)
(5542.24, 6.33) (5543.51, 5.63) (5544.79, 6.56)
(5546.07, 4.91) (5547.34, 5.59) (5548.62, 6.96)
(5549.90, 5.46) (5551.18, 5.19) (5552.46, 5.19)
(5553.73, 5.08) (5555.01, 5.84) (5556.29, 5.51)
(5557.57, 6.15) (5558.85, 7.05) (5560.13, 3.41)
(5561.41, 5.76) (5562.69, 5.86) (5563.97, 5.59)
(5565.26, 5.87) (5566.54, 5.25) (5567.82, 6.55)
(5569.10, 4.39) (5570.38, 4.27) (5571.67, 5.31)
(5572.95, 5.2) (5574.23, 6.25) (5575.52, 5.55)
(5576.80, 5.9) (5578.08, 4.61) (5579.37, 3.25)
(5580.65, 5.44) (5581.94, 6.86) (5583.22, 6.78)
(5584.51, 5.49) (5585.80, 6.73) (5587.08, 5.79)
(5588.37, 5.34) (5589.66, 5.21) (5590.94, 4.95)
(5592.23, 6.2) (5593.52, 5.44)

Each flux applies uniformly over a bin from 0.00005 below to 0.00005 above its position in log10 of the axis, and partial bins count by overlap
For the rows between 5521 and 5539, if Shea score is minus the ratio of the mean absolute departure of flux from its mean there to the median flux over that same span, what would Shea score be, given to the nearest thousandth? -0.080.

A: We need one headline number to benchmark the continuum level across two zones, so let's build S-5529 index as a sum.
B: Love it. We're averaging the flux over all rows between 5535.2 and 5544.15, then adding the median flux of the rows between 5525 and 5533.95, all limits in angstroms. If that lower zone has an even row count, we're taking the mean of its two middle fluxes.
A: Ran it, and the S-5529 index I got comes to 10.9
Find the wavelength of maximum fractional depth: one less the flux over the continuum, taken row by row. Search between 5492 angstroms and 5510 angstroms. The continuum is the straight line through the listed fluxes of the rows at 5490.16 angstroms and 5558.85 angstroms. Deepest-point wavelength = 5493.95 angstroms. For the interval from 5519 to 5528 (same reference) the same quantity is 5523.13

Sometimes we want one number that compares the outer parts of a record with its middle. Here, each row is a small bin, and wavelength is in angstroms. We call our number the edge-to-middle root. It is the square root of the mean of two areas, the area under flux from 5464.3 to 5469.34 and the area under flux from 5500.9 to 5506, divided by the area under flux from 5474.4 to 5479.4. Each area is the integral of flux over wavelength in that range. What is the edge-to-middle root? 1.09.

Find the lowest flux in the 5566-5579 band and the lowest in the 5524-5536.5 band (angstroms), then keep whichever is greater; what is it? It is 4.89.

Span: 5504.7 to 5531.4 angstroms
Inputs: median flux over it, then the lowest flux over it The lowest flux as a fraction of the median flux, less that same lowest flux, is -3.61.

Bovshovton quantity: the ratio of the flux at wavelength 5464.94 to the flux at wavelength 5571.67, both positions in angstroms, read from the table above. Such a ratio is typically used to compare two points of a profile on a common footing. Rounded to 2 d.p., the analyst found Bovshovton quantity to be 1.14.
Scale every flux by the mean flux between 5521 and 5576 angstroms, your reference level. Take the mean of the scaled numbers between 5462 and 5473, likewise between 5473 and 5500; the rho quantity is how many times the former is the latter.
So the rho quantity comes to 1.02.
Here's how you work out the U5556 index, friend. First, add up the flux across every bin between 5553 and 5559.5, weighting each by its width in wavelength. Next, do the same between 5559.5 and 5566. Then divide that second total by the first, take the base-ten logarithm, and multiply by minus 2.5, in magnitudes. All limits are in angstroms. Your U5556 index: 0.12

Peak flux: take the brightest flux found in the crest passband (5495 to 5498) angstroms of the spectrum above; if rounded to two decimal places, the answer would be 7.14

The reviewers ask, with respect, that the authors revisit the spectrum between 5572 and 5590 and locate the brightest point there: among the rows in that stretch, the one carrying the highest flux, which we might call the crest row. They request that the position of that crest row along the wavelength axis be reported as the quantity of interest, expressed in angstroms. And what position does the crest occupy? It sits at 5581.94 angstroms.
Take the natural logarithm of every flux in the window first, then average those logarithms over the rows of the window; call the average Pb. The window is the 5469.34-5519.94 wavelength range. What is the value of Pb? 1.71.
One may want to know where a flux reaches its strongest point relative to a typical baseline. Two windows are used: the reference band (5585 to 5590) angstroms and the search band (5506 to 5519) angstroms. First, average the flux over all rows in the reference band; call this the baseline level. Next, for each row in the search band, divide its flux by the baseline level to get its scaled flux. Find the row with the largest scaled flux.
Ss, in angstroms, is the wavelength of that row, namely 5510.42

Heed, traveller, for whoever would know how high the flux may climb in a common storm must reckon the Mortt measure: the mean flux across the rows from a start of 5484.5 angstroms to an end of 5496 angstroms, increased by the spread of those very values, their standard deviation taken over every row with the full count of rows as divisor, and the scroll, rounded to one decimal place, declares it 5.9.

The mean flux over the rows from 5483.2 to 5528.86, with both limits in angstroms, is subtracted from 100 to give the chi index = 94.4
